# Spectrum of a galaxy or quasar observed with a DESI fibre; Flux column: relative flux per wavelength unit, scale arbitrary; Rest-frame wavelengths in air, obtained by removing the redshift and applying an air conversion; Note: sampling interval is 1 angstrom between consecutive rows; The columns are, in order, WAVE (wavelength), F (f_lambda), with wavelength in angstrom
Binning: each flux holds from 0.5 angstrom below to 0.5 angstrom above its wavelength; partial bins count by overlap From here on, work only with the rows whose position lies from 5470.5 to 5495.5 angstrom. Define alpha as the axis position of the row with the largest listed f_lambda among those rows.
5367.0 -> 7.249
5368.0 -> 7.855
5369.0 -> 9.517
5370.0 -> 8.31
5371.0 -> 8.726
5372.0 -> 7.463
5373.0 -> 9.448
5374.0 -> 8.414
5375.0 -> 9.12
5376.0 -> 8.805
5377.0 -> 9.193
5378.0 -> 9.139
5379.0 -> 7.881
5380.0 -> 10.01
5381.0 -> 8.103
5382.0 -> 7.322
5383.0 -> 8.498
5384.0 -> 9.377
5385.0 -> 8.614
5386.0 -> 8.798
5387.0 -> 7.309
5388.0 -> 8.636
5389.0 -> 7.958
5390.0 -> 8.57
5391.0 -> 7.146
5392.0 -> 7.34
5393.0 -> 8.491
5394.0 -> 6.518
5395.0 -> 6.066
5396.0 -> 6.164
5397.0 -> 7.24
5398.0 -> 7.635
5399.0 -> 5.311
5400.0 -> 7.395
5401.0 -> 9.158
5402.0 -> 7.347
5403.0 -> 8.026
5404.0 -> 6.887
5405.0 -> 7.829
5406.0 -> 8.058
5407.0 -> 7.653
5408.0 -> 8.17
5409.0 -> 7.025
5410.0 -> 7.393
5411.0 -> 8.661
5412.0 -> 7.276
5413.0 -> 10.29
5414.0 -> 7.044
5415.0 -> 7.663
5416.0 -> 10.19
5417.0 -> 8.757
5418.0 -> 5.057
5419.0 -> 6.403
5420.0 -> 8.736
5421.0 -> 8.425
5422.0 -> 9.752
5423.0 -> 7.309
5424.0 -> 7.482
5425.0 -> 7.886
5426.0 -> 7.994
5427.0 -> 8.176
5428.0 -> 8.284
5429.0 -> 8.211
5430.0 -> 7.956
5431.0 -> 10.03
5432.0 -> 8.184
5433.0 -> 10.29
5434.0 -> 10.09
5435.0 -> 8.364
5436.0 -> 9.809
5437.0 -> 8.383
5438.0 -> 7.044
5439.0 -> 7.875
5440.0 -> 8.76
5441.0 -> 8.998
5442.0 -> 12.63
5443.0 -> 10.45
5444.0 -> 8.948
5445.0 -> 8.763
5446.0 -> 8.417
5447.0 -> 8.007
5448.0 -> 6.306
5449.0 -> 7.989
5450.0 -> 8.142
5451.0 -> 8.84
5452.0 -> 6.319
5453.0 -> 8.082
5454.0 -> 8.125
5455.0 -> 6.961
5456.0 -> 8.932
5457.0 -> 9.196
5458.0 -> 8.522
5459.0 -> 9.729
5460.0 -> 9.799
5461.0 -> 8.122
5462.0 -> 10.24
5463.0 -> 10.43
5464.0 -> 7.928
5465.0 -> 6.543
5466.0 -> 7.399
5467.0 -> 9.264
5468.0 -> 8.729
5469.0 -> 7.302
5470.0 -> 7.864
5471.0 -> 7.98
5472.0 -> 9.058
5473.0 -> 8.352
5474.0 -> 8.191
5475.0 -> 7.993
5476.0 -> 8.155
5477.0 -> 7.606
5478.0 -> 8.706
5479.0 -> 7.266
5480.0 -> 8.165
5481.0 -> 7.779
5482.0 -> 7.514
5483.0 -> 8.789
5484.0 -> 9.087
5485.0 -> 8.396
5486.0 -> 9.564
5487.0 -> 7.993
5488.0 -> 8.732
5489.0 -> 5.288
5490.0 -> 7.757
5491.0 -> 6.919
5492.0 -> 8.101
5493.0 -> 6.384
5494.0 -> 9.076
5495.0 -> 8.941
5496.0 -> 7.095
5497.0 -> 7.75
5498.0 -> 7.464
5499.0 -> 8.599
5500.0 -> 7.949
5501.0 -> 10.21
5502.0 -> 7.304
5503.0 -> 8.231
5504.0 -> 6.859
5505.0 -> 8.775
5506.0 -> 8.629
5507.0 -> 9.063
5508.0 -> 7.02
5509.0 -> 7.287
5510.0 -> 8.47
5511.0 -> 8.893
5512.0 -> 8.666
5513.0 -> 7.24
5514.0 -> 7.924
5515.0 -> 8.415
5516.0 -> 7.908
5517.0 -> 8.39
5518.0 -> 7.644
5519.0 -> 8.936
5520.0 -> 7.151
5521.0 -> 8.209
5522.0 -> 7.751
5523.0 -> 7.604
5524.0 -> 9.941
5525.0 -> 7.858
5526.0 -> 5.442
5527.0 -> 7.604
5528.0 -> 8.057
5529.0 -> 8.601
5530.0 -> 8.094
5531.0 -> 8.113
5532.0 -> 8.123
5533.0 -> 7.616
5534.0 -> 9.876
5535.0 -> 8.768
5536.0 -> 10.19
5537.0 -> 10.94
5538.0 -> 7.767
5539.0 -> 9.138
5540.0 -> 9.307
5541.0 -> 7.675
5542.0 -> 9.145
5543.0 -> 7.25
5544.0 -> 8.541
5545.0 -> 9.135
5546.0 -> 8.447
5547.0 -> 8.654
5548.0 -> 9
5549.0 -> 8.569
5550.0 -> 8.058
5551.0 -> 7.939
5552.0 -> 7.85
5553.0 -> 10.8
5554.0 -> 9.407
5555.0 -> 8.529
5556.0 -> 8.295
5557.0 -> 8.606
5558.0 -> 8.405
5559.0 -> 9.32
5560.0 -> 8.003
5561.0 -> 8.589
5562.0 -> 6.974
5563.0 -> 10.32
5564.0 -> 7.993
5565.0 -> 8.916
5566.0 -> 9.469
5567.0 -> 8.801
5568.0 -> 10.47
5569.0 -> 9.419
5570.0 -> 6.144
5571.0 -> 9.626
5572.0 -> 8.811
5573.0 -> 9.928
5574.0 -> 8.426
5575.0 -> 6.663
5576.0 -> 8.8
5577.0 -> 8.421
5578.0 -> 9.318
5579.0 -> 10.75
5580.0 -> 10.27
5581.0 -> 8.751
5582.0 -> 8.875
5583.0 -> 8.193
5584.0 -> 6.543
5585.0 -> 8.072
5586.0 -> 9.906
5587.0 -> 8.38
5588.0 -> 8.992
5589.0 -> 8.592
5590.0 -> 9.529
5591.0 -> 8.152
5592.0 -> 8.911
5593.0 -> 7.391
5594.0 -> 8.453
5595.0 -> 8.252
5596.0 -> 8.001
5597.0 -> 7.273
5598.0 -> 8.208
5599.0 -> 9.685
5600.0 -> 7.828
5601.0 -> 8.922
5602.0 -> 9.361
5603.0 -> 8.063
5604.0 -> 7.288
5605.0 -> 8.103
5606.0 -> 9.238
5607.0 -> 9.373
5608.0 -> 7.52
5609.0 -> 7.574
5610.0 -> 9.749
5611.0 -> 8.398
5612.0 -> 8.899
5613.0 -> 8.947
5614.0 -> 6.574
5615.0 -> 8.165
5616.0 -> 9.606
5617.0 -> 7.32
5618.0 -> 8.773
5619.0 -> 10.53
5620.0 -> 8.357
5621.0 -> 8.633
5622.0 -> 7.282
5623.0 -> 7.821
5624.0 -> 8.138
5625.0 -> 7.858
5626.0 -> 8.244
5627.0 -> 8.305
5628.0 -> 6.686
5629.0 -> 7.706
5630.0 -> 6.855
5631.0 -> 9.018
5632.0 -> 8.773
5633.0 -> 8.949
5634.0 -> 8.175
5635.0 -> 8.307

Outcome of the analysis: 5486.0 angstrom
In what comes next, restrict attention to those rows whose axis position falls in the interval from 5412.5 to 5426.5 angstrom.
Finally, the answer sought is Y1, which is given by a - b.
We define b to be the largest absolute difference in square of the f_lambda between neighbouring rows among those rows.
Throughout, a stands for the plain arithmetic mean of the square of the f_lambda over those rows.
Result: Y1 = 11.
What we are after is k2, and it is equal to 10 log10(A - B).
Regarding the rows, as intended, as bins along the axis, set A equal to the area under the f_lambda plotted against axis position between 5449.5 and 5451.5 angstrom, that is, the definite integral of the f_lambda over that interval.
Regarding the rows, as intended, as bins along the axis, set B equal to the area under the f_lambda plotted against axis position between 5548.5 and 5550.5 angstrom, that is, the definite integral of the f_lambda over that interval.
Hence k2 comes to -4.5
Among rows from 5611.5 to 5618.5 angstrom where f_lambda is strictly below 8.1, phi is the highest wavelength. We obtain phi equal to 5617.0 angstrom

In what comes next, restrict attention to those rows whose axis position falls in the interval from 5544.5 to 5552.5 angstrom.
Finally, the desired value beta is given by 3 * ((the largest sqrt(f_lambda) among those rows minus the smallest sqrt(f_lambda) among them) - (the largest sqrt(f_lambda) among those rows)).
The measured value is -8.4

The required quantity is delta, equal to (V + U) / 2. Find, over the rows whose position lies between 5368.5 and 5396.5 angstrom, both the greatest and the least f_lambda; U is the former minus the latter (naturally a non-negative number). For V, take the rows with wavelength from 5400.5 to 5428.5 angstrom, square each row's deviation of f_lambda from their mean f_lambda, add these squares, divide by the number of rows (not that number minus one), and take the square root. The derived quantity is 2.51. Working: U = 3.94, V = 1.08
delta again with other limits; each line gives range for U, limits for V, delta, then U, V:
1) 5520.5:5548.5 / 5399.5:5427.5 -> 3.29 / 5.50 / 1.09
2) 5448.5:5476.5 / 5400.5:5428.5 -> 2.60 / 4.11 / 1.08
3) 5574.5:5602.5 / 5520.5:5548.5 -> 2.63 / 4.21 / 1.06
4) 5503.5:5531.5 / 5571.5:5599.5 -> 2.74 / 4.50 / 0.97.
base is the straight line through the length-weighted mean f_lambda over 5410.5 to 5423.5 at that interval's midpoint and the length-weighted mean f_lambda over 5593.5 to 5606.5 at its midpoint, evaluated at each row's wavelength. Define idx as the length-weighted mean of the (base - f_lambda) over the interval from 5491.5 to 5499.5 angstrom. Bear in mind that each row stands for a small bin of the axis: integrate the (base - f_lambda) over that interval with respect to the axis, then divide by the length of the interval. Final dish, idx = 0.3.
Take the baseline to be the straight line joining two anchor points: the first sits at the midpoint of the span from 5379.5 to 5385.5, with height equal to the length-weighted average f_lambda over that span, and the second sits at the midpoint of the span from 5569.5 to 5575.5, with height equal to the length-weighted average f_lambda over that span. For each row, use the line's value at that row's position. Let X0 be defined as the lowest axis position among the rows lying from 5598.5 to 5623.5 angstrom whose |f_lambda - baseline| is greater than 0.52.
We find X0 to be 5599.0 angstrom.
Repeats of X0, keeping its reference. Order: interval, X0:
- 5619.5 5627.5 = 5622.0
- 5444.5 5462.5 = 5448.0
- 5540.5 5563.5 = 5541.0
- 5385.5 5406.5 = 5387.0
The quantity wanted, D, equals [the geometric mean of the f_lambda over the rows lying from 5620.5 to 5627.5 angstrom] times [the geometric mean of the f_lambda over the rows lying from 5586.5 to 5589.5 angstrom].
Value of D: 69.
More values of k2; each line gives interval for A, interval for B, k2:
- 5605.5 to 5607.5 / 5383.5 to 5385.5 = -2.1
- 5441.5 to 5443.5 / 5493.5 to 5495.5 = 7.0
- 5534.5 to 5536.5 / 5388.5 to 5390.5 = 3.9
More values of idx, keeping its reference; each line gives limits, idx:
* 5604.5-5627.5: 0.0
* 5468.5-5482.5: 0.2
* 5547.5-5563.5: -0.4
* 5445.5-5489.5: 0.0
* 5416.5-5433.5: 0.0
